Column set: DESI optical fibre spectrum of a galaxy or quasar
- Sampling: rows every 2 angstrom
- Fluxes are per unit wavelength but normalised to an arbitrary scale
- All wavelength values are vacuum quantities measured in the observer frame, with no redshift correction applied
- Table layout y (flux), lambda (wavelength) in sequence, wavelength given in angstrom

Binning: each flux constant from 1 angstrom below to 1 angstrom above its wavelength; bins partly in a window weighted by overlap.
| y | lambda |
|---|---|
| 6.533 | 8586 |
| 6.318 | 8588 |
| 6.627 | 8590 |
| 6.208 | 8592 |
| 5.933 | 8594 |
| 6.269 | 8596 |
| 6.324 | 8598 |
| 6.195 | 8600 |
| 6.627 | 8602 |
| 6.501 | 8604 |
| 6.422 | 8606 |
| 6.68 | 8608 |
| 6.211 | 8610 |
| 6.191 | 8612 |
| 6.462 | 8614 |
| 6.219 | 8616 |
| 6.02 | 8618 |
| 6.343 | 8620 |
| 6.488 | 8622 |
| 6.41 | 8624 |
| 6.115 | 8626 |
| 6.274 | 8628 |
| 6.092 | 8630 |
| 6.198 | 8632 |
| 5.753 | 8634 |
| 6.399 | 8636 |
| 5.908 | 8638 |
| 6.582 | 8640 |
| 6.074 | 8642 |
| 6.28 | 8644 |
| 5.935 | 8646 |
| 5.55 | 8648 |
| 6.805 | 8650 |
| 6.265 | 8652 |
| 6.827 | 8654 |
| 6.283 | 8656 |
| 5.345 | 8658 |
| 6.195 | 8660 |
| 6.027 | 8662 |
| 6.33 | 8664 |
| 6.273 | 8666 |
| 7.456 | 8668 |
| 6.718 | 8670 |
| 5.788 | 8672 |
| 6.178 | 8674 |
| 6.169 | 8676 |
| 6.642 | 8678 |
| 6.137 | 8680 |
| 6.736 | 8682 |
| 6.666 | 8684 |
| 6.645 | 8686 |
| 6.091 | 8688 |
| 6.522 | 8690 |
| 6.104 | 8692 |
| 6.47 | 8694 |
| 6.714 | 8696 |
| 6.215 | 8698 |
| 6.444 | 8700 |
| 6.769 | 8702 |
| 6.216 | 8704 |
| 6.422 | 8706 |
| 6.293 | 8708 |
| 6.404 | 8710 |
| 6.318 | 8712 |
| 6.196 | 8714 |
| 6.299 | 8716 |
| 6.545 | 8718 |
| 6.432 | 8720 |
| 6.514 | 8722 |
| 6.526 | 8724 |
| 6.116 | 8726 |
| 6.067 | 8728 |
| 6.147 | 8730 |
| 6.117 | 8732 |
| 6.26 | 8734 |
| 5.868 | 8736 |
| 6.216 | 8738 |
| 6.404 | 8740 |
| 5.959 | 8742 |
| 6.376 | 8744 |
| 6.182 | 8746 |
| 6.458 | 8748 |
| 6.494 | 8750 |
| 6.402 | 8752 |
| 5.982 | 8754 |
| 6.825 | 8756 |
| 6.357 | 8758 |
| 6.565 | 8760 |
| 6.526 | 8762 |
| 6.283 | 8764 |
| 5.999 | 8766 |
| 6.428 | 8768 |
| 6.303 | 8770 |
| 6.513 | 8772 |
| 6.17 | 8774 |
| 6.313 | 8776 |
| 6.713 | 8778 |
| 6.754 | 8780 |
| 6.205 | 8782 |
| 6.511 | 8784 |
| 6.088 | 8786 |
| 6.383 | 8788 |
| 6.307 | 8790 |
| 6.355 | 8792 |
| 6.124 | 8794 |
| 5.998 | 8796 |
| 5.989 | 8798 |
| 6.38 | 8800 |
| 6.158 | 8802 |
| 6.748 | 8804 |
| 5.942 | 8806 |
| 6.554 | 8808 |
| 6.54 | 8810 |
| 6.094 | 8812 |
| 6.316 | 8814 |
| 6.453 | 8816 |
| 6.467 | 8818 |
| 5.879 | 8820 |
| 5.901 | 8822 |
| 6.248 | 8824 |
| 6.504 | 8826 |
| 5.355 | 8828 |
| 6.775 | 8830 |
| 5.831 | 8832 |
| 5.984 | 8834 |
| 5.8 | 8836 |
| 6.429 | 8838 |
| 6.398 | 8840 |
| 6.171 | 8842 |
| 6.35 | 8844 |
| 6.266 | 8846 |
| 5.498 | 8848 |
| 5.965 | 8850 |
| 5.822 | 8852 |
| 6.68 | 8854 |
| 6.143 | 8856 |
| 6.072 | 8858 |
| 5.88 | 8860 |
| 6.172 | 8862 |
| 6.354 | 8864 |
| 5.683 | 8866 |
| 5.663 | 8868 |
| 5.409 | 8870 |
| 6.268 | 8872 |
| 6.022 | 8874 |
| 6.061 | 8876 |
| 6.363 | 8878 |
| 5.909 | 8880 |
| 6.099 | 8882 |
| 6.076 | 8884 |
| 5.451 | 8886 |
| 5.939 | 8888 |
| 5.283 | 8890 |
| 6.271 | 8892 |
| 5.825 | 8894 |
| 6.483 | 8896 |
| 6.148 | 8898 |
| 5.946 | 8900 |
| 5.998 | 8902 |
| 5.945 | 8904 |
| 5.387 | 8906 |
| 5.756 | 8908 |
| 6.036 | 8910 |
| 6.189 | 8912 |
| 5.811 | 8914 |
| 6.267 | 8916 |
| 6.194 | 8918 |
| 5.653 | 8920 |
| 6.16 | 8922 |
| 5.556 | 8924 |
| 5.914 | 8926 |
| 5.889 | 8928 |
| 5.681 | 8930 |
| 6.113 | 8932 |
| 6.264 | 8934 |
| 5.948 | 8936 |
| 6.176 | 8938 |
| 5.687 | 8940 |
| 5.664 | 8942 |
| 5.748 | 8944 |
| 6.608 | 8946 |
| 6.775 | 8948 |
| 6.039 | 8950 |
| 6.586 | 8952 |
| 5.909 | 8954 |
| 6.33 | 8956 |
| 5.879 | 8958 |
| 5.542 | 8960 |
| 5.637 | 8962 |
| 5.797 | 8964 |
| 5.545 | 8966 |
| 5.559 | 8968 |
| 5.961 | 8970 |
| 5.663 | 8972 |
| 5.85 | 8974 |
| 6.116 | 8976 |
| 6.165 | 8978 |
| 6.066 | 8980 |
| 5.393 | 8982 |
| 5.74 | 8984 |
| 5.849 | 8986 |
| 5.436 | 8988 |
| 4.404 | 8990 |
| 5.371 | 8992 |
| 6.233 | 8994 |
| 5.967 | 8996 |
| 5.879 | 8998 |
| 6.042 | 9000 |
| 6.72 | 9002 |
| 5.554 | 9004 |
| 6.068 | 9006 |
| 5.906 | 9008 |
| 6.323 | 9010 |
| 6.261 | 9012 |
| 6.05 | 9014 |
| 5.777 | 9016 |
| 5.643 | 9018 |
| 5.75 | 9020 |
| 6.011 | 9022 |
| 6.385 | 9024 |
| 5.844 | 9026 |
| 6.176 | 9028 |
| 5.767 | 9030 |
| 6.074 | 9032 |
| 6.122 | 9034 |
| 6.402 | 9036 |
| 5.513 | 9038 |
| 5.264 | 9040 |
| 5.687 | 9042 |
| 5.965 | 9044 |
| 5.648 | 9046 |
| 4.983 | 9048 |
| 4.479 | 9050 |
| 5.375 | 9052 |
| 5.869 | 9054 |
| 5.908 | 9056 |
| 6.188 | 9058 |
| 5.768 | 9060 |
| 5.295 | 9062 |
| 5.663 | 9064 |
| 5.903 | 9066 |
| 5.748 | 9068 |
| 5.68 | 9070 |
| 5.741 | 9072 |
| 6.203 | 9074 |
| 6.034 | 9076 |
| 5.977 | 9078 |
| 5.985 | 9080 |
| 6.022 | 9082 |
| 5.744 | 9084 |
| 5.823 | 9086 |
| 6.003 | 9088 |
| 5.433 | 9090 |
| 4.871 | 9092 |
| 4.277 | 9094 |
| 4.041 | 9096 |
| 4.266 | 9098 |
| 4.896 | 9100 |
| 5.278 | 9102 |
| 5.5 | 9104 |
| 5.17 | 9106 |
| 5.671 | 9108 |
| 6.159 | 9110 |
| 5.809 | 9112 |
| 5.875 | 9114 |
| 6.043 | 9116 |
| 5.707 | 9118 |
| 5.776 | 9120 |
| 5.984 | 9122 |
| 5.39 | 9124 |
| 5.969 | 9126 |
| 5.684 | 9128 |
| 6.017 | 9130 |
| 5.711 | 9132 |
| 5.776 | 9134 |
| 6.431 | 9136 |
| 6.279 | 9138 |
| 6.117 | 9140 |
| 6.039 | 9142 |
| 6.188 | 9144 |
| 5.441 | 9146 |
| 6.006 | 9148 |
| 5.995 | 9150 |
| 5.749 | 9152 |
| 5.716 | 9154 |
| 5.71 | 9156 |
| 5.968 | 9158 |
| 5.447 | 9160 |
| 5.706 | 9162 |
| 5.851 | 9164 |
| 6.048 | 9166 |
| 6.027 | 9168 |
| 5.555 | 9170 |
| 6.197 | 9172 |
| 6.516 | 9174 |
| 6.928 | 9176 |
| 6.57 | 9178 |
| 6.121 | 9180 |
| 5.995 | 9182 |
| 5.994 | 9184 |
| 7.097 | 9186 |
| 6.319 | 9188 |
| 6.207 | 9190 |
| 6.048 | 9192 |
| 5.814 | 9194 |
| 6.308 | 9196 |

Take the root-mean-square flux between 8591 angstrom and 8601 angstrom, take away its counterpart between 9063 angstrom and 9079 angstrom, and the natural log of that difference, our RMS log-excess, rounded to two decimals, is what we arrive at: -1.15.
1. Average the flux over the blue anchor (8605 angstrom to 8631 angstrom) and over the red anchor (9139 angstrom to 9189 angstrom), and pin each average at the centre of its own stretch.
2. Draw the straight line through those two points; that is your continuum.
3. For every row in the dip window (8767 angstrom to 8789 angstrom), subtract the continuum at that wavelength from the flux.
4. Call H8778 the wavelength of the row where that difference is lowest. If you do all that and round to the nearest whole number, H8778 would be 8786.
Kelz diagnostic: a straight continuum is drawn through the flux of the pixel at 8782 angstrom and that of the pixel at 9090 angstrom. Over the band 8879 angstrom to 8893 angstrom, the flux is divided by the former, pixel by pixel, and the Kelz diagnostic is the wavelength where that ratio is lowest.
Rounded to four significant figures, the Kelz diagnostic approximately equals 8890 angstrom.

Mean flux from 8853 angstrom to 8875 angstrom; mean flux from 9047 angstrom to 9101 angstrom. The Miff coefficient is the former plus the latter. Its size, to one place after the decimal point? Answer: 11.5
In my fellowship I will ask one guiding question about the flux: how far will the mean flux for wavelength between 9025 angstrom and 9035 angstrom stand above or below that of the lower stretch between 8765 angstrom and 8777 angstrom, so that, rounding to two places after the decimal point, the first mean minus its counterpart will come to -0.29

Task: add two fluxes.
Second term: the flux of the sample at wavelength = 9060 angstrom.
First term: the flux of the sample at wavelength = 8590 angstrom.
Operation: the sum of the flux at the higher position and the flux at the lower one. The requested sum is 12.4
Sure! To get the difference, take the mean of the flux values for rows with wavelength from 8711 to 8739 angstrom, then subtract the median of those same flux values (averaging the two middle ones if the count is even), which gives 0.021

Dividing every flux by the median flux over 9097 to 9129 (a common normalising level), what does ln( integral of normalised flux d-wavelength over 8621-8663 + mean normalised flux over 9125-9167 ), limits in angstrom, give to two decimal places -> 3.84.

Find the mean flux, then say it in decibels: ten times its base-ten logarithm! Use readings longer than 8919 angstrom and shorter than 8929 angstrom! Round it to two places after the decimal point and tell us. 7.66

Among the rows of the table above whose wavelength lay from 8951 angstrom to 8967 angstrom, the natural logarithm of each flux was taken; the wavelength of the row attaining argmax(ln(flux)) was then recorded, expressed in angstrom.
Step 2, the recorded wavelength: 8952 angstrom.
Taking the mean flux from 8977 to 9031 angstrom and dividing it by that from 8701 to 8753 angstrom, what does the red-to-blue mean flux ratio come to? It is 0.93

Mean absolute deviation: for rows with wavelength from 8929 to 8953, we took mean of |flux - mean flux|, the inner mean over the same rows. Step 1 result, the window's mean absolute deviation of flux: 0.31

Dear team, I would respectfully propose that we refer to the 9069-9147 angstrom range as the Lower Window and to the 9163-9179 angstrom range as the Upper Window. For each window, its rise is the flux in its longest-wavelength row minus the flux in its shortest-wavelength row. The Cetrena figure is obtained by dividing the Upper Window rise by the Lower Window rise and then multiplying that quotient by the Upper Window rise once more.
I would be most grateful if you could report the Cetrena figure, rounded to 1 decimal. -2.2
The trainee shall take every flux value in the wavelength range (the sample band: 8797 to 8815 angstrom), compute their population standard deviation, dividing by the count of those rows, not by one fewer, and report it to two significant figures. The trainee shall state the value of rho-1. 0.26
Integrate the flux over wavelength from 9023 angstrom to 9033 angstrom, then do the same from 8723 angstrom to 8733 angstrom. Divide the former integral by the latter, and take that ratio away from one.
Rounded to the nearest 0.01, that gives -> 0.02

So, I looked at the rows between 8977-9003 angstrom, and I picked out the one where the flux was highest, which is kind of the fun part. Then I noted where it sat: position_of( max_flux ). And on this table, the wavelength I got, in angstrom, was 9002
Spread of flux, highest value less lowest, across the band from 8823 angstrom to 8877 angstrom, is 1.42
